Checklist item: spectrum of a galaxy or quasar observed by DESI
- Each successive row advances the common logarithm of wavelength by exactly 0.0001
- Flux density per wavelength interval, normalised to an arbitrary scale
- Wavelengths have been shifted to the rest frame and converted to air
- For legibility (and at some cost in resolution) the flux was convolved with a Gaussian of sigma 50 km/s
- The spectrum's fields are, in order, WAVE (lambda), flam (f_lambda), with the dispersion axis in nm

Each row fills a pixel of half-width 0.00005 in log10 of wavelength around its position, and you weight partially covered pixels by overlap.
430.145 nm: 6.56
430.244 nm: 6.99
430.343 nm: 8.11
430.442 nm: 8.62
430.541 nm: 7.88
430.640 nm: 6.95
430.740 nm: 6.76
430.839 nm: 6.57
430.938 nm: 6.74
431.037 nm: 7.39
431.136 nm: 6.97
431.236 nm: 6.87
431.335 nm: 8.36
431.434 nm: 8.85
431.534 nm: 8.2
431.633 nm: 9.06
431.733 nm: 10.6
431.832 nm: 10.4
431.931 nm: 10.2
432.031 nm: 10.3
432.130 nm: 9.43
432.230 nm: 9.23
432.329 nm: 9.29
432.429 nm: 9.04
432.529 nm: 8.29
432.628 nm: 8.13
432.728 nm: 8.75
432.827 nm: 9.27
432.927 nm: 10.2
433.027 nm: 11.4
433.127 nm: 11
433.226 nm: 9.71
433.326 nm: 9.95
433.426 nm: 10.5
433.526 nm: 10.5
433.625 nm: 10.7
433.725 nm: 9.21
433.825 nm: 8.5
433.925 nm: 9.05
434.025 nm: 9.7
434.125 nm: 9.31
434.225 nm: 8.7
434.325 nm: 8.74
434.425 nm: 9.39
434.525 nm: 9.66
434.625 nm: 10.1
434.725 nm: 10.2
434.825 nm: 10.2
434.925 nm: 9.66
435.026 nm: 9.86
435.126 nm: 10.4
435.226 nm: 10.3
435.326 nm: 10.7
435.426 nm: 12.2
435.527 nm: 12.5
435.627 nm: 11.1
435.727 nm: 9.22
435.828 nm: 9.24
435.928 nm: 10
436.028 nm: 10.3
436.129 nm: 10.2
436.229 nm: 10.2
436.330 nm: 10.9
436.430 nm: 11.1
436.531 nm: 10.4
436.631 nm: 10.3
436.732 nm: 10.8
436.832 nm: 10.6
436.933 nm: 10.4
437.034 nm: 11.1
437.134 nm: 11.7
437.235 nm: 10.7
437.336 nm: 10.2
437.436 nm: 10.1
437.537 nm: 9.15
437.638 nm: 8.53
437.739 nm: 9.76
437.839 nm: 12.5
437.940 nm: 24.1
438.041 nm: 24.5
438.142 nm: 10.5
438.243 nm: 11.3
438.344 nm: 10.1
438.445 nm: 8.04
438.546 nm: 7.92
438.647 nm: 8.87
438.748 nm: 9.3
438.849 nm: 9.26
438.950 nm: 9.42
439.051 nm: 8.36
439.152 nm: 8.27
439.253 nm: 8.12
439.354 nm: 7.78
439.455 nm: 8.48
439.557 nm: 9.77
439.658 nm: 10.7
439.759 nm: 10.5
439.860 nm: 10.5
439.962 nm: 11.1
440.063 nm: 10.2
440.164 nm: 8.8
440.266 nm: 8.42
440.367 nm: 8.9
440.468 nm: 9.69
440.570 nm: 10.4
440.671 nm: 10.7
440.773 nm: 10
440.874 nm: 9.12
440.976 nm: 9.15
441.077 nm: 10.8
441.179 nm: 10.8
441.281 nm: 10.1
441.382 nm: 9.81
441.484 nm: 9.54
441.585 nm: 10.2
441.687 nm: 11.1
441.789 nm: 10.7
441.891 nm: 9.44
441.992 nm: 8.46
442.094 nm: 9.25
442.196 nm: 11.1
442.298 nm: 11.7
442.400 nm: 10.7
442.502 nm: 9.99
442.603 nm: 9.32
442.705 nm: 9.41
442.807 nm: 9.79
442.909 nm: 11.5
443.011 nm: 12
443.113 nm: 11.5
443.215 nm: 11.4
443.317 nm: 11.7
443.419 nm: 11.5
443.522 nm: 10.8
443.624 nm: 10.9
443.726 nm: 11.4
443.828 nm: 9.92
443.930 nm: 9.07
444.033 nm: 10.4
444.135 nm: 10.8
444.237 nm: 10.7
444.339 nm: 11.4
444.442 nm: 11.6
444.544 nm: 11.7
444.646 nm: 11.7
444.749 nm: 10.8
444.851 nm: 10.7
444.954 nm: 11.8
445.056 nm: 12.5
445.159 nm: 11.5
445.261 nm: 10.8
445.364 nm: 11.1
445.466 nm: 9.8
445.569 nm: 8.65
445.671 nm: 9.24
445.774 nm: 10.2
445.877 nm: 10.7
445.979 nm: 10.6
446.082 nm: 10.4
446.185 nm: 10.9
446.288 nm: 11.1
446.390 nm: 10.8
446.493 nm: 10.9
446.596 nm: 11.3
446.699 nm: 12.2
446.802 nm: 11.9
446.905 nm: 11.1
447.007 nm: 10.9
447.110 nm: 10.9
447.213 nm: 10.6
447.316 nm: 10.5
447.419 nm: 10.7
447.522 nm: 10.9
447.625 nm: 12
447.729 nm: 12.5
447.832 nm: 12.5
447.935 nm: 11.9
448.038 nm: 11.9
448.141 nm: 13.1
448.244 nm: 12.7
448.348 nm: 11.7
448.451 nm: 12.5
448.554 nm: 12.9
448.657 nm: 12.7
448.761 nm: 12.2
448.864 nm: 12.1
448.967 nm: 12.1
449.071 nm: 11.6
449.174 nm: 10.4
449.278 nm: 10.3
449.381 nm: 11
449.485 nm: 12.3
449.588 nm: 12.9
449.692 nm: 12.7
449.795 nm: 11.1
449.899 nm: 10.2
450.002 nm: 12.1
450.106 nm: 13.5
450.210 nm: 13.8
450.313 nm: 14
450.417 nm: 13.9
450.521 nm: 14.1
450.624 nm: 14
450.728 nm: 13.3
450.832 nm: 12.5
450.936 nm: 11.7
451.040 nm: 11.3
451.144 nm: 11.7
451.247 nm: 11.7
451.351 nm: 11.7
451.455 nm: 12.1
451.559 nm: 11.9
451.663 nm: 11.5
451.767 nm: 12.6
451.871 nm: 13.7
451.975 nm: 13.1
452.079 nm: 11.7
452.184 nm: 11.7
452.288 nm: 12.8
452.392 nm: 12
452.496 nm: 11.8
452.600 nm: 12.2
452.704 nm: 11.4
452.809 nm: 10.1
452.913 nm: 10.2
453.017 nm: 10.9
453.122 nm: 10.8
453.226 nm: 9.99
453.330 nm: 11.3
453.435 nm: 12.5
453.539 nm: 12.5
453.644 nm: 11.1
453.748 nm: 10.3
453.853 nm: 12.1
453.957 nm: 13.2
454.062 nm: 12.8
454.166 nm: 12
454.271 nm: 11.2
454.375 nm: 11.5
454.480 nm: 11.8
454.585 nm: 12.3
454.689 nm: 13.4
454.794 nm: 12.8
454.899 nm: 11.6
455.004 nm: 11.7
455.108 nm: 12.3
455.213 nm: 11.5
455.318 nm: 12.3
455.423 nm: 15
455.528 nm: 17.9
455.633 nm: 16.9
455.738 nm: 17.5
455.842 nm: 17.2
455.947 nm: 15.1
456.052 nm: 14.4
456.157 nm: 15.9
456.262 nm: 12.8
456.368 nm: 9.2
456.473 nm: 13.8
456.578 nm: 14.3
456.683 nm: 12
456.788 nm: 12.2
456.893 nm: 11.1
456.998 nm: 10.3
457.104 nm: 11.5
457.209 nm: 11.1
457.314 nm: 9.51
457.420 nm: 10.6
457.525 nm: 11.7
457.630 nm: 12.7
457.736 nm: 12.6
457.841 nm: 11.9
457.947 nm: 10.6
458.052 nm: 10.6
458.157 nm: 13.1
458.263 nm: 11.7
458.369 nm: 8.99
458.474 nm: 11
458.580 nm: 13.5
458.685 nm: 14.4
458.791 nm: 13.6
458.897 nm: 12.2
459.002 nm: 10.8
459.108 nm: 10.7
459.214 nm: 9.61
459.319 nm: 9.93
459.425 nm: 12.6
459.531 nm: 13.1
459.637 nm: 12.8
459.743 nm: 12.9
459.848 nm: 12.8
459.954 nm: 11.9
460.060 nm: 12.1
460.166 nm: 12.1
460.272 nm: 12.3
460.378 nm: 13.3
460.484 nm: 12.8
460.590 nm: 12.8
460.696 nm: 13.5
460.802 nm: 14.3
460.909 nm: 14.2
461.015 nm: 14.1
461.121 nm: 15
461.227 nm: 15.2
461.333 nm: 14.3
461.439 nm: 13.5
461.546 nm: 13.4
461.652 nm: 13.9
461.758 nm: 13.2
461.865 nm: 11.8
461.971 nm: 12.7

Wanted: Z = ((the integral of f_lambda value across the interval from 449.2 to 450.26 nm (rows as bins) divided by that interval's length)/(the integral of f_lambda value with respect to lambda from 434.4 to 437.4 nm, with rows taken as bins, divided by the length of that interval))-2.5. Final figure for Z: -1.36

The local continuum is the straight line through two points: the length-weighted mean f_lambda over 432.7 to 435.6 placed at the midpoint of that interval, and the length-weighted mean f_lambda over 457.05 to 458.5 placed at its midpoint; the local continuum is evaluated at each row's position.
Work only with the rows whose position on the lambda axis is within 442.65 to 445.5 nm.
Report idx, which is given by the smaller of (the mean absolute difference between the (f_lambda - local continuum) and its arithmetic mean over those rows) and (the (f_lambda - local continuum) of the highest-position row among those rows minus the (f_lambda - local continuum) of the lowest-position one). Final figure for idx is 0.2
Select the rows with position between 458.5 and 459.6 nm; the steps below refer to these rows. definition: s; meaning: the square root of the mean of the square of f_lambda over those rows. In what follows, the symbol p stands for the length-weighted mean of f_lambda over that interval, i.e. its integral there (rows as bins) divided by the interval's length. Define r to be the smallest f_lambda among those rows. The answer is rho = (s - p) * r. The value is 1.2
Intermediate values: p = 12.0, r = 9.61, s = 12.1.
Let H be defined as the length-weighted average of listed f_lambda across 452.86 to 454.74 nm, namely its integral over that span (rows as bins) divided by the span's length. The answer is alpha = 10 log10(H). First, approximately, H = 11.7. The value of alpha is 10.7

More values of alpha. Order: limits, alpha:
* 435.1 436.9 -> 10.2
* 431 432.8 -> 9.5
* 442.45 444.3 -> 10.3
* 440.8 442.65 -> 10.0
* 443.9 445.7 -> 10.3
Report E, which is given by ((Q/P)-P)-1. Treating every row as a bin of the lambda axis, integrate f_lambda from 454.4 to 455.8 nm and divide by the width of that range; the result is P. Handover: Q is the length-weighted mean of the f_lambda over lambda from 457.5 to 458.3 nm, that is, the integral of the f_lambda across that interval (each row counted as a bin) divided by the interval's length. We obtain -13.7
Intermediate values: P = 13.6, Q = 11.9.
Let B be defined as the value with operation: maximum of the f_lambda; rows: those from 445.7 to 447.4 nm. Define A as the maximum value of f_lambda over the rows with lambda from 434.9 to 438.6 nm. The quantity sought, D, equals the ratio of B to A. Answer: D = 0.50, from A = 24.5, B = 12.2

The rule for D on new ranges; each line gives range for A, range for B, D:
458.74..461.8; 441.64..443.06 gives 0.79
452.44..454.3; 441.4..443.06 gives 0.91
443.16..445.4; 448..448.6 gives 1.05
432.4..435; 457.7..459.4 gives 1.26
